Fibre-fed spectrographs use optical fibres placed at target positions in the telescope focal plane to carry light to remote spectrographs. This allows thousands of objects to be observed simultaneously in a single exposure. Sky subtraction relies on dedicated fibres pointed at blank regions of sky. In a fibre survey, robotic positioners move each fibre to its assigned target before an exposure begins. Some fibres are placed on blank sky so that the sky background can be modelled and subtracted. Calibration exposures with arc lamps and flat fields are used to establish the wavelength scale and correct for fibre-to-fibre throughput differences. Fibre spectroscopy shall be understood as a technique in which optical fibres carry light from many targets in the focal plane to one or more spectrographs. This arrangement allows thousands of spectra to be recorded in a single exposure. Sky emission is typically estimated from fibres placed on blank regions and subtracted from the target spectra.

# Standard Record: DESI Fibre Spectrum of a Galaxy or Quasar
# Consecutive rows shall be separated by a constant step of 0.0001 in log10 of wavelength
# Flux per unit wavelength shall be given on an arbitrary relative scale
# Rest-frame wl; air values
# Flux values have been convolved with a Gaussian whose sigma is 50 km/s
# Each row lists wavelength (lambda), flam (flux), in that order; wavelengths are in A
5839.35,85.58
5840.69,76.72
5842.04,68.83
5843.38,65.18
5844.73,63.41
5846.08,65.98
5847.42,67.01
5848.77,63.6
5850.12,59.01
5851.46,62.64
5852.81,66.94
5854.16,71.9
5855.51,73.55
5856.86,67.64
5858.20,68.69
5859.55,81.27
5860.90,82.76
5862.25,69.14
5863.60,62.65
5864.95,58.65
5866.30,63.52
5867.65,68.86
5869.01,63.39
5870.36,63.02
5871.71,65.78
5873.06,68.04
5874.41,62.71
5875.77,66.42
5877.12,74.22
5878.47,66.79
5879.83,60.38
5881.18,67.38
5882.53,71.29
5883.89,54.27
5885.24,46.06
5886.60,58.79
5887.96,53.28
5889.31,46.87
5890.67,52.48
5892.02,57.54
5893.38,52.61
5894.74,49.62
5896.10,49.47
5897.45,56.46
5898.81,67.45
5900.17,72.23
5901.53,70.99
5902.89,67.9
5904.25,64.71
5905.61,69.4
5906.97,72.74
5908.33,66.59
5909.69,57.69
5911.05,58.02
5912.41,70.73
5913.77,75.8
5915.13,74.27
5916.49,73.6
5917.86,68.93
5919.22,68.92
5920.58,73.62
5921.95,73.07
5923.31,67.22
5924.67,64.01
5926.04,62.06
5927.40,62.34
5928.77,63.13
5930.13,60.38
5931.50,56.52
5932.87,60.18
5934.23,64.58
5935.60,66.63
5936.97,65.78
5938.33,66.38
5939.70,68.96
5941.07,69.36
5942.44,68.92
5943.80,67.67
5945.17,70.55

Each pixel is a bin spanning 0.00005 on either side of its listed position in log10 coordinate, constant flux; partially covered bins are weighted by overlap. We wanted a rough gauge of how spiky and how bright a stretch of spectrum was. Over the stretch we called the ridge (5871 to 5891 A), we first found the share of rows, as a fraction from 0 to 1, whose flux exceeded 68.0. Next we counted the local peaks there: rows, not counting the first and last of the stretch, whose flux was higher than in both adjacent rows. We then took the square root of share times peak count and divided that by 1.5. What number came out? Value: 0.60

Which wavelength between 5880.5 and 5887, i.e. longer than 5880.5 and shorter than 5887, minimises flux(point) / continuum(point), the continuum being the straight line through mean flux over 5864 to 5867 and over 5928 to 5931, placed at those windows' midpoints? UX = 5885.24 A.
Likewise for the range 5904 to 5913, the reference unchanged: 5909.69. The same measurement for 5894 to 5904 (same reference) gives 5896.10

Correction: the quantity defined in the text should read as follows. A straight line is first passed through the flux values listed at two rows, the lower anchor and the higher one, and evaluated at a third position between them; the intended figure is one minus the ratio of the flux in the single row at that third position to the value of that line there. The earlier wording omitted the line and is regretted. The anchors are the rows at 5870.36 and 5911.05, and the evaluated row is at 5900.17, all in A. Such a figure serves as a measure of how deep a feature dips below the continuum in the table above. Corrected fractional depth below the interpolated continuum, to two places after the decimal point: -0.22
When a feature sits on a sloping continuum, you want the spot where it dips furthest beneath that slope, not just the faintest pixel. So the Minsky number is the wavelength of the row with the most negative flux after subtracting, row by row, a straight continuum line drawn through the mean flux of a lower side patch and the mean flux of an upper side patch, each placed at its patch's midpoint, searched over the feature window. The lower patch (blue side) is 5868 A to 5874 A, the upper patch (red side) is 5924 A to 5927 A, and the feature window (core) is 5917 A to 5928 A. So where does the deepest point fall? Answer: 5926.04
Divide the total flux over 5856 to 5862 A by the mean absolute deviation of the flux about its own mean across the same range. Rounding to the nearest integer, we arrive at 43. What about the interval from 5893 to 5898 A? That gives 83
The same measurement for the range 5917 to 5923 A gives 129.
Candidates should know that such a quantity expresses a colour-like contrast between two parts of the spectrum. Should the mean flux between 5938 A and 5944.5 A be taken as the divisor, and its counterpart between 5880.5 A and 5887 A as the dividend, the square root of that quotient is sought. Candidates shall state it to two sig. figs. 0.93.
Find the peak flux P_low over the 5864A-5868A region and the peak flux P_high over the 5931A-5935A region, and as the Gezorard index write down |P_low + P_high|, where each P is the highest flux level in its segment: 133.4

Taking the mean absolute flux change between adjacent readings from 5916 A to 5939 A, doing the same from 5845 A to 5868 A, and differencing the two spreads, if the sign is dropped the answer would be 2.4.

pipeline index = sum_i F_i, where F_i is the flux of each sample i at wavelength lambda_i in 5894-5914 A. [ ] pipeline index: 970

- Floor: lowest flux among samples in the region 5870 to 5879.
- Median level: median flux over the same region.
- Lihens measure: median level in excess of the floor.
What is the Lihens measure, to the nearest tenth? 3.7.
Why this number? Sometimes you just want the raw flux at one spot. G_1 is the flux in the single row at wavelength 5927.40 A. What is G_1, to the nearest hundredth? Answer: 62.34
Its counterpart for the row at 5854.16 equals 71.90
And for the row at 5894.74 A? 49.62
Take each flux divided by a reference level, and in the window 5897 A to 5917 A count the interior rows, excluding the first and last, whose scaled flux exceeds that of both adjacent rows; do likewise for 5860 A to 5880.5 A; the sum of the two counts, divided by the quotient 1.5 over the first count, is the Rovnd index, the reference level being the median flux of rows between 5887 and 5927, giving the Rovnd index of 12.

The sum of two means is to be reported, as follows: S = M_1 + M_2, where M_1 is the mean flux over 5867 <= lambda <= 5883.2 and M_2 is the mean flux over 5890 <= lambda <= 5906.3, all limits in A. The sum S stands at 127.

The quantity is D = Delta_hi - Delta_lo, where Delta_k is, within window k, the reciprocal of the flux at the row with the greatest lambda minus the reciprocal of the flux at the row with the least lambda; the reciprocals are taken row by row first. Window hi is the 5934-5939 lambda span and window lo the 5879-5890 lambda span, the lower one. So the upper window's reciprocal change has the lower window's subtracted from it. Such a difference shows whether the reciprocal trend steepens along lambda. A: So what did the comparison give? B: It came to -0.0052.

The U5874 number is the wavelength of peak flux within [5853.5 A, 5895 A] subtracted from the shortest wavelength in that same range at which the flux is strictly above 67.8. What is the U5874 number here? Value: -6.7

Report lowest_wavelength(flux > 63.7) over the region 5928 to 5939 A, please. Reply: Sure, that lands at 5934.23 A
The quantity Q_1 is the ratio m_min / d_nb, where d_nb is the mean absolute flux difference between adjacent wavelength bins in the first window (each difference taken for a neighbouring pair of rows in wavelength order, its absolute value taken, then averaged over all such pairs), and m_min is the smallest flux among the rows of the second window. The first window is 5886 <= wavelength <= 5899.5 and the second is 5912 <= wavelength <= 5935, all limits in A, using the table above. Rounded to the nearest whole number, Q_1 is 10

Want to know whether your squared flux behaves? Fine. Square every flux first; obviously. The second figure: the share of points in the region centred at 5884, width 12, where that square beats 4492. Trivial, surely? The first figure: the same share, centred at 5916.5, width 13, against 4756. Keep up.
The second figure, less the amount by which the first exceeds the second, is -0.2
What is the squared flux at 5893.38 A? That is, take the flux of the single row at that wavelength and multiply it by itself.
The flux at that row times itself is 2768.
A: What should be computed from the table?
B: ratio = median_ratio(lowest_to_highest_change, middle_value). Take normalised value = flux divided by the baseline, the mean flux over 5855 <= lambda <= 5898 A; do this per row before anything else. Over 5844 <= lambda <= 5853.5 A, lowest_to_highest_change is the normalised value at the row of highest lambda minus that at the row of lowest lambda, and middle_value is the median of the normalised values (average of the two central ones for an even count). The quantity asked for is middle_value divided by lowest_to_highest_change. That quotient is 18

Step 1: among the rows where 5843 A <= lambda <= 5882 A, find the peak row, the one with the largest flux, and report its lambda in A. 5860.90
